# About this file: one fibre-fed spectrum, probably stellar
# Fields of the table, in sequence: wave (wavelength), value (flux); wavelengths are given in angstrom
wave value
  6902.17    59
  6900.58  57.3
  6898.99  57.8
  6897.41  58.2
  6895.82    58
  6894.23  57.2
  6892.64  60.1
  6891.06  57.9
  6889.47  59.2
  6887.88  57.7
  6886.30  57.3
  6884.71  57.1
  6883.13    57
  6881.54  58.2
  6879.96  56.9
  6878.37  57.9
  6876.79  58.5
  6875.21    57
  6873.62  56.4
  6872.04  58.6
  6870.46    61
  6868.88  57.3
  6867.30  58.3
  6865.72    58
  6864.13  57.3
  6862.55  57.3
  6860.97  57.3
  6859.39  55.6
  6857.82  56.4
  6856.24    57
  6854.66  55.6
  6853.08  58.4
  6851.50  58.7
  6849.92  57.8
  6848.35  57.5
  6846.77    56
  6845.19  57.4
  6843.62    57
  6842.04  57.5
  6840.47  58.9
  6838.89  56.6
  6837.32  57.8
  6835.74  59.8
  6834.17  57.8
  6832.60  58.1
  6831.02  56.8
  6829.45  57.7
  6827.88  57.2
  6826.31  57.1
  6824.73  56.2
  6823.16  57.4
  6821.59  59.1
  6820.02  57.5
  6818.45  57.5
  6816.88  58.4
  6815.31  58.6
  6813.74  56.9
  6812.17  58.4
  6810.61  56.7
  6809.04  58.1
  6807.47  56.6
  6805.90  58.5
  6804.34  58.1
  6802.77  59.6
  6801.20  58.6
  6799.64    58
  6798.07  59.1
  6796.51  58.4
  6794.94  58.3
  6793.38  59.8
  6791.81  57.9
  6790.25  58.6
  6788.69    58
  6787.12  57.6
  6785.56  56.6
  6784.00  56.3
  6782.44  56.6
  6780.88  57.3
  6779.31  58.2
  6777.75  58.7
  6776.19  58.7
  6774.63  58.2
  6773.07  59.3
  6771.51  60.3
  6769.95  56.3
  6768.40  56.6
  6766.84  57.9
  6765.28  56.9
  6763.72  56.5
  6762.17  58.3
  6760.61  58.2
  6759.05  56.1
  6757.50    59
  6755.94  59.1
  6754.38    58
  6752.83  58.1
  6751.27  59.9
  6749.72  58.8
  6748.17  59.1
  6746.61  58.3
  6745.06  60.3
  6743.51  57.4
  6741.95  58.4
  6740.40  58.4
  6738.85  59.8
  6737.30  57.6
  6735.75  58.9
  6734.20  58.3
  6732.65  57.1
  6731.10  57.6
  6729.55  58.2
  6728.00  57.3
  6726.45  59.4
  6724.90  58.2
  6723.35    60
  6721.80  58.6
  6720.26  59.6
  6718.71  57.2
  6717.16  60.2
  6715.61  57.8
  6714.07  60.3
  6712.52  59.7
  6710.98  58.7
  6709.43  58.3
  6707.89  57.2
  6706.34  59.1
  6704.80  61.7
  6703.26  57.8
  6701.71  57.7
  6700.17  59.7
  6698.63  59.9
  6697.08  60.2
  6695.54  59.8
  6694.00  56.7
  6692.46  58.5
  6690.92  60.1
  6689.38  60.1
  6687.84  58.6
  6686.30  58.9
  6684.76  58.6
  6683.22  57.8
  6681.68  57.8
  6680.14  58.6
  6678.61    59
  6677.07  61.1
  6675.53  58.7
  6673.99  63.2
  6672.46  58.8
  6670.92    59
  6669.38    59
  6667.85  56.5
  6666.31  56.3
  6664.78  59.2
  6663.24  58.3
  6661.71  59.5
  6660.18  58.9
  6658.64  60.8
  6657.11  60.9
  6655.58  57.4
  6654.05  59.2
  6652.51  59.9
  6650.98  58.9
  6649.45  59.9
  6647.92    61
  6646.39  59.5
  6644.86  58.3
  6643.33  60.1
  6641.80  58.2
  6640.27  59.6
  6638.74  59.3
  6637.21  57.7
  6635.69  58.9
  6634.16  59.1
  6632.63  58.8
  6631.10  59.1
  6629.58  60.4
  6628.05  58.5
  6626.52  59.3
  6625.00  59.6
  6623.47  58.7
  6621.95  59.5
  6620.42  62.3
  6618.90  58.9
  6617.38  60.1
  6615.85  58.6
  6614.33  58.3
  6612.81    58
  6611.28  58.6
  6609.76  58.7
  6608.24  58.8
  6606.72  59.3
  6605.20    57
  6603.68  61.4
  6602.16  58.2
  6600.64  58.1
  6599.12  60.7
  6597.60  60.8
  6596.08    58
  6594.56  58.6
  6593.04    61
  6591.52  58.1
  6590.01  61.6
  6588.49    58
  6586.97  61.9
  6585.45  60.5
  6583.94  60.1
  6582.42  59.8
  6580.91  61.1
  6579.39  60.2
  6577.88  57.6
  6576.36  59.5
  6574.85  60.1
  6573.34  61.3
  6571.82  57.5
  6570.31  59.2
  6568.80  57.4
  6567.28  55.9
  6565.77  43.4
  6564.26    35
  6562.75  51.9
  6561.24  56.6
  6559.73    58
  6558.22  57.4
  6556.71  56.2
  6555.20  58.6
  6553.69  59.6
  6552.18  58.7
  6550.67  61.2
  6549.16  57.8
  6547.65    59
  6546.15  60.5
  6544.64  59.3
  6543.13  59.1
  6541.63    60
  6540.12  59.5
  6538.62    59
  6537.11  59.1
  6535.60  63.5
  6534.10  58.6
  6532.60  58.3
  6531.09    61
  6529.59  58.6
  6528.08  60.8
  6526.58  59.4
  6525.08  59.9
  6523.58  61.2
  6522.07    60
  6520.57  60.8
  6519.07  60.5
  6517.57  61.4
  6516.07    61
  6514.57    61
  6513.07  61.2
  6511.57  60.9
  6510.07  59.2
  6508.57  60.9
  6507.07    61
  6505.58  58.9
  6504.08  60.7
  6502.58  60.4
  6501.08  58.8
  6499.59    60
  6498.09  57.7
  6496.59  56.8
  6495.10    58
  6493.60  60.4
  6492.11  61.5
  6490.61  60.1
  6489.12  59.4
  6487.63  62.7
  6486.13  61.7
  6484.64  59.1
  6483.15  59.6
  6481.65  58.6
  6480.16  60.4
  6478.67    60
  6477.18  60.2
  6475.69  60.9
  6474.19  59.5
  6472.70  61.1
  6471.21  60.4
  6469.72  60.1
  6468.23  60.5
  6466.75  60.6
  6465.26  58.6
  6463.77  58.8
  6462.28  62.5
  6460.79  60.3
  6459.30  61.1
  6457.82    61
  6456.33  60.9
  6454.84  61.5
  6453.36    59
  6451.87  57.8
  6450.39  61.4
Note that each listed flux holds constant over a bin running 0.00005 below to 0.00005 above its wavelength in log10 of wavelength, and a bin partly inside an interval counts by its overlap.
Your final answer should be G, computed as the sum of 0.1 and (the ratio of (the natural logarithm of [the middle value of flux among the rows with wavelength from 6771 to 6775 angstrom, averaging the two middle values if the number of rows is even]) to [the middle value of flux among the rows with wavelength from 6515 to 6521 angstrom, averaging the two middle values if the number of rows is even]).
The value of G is 0.167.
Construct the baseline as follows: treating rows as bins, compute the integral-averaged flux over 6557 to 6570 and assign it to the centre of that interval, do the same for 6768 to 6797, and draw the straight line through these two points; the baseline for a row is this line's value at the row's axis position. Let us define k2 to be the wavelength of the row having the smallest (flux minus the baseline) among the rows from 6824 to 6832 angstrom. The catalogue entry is 6824.73 angstrom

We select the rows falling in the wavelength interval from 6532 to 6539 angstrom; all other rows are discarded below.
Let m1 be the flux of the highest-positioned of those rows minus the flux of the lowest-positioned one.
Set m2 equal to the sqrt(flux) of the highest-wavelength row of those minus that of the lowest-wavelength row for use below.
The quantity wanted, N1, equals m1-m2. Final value 0.7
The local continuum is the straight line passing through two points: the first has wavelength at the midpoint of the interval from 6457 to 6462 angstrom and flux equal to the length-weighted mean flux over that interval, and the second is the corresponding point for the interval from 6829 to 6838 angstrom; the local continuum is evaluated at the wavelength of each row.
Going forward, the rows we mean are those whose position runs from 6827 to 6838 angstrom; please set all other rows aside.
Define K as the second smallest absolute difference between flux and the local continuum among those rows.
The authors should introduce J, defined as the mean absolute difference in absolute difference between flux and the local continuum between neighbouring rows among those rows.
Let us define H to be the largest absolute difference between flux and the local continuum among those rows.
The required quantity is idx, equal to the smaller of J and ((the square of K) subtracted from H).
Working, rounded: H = 1.8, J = 0.98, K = 0.17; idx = 1.0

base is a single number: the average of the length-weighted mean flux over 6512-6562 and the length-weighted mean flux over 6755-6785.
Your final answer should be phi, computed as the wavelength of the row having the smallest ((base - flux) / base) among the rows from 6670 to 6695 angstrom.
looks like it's 6673.99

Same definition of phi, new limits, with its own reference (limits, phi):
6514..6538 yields 6535.60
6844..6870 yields 6851.50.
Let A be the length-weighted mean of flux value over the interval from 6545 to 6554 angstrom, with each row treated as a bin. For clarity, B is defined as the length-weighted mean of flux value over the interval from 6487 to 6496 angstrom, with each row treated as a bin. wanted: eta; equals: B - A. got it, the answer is 0.9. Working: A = 59.4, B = 60.3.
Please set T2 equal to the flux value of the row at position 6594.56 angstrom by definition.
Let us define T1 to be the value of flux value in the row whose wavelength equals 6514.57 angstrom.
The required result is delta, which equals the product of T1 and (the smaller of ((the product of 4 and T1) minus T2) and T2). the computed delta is 3575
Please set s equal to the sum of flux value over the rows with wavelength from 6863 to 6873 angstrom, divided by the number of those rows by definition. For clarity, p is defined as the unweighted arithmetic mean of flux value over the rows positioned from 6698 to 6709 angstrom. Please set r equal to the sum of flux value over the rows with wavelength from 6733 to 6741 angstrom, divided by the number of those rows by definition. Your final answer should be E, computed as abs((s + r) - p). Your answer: 58.0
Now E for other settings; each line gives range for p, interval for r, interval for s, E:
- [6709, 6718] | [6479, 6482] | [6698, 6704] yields 59.1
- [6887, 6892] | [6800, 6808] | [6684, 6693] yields 59.1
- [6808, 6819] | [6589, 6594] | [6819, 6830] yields 59.9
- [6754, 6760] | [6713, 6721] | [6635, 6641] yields 59.8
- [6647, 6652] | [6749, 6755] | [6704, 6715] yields 58.1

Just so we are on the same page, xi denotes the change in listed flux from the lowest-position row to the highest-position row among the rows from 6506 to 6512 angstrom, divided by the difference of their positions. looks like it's -0.022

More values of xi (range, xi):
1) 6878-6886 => -0.126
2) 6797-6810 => -0.091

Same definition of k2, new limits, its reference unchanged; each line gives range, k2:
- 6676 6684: 6683.22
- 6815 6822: 6820.02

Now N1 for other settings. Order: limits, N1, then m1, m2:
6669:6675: 3.9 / 4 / 0.27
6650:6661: 0.0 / 0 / 0.00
